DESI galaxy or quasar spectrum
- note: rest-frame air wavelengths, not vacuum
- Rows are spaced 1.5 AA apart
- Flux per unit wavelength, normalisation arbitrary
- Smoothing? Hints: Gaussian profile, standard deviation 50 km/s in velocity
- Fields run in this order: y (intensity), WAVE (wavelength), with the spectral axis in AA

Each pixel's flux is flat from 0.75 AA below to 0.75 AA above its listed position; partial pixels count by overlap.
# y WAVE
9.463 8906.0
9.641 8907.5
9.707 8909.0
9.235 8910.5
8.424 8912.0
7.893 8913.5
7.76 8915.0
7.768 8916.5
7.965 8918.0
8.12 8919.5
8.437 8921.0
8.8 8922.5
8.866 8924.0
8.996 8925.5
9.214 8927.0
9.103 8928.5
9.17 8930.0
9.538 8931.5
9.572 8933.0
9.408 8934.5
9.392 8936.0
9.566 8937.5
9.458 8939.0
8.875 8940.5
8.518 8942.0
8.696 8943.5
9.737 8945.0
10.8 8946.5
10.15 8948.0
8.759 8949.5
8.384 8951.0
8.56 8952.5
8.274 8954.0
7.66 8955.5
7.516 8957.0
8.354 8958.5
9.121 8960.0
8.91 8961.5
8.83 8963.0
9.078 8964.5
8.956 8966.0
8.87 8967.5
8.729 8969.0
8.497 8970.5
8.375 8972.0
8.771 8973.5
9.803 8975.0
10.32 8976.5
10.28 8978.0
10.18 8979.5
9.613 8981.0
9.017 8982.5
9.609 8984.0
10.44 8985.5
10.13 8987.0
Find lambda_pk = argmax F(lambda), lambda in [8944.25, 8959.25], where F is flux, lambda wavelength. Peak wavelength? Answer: 8946.5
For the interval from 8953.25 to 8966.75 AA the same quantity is 8960.0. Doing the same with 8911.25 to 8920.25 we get 8912.0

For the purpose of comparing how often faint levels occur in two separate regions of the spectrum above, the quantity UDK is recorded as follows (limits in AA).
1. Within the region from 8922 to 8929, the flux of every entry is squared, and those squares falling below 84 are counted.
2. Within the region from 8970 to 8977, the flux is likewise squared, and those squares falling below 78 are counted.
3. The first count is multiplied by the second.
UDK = 12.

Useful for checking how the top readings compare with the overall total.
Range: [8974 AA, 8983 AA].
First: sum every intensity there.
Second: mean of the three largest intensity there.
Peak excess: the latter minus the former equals -49.0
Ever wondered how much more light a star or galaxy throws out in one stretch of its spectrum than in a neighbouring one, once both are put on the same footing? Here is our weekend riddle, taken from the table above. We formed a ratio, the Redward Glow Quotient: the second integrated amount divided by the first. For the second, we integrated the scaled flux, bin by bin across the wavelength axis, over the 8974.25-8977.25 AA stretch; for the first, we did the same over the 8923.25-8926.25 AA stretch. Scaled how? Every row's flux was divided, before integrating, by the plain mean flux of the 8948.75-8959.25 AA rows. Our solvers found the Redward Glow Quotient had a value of 1.13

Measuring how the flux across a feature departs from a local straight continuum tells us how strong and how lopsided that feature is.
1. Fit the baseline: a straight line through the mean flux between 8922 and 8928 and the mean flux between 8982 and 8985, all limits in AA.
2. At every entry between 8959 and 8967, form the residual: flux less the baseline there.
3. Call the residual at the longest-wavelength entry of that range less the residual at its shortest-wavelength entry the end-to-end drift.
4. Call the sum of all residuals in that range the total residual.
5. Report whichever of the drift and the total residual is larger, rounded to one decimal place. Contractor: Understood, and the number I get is -0.2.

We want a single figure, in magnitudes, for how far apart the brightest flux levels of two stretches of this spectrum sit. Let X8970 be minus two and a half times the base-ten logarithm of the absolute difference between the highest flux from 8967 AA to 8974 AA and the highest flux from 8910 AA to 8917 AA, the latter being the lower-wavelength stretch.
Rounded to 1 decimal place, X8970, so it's 1.1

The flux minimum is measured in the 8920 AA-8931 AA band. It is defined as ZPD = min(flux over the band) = 8.437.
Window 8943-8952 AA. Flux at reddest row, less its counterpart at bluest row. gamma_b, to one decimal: -0.3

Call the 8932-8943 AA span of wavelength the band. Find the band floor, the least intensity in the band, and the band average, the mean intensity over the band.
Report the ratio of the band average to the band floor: 1.09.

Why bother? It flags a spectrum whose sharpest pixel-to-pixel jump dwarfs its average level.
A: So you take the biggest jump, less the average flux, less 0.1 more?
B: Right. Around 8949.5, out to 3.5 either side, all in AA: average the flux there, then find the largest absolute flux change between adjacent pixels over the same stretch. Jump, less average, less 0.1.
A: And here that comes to -8.0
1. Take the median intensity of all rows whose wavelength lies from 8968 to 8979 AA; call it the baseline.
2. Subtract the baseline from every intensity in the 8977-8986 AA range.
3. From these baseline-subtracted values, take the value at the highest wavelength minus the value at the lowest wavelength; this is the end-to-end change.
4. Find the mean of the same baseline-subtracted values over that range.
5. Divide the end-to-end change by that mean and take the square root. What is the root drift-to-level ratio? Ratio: 0.38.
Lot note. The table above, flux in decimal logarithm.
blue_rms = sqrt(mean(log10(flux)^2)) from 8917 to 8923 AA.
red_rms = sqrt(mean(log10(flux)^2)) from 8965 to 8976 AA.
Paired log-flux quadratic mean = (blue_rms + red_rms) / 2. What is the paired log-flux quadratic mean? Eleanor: 0.934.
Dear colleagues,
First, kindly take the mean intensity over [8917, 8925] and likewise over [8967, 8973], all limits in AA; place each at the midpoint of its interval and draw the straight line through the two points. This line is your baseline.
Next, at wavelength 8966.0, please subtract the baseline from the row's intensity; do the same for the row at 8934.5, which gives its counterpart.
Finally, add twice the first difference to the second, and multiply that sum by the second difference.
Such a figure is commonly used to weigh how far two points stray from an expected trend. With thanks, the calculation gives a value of 1.5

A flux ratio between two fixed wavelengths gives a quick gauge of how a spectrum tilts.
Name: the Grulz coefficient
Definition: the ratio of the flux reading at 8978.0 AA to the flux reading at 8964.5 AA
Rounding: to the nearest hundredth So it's 1.13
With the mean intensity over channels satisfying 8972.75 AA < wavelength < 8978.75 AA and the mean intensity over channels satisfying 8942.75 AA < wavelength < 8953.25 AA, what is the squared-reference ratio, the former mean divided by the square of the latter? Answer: 0.113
